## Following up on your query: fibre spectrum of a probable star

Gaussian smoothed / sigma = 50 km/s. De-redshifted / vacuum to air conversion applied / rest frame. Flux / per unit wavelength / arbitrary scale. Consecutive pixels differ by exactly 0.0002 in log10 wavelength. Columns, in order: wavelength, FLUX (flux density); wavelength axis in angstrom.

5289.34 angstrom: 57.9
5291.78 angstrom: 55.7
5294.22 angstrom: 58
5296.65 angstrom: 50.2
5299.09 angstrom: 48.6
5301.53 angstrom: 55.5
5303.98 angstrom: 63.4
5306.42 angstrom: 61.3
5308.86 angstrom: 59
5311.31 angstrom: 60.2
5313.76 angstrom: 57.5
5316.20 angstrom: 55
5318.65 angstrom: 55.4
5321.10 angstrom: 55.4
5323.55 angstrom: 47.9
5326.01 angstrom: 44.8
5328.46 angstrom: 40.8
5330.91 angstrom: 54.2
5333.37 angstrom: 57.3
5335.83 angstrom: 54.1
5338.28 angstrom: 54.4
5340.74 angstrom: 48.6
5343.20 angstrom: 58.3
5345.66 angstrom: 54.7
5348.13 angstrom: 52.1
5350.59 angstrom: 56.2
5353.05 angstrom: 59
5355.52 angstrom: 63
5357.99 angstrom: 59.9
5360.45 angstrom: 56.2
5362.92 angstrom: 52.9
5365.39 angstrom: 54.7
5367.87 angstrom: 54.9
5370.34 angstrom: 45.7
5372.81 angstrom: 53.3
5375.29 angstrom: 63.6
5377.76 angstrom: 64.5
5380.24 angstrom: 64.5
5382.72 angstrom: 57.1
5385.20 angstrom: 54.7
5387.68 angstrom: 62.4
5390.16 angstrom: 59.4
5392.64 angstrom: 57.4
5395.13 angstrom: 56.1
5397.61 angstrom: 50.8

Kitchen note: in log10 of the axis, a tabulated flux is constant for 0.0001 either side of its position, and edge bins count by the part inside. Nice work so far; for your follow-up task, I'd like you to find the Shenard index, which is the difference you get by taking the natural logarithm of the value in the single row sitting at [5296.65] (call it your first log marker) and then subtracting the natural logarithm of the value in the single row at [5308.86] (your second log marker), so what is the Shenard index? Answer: -0.16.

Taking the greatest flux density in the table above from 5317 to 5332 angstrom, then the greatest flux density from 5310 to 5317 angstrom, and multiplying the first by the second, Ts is 3335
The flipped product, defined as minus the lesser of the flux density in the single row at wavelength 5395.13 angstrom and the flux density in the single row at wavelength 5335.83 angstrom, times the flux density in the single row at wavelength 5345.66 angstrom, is -2959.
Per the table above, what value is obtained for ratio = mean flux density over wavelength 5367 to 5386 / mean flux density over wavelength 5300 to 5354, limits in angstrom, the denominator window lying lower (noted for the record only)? 1.05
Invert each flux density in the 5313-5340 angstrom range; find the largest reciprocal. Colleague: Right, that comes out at 0.025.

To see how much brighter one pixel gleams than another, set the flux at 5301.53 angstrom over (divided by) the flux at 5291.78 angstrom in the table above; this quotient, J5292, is 1.00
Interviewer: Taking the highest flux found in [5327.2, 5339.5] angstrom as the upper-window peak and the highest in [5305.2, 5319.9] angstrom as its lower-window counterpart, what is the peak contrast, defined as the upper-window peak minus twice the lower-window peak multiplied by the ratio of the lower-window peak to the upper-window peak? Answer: -74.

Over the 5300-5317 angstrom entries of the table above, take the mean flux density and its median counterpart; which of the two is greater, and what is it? 59.0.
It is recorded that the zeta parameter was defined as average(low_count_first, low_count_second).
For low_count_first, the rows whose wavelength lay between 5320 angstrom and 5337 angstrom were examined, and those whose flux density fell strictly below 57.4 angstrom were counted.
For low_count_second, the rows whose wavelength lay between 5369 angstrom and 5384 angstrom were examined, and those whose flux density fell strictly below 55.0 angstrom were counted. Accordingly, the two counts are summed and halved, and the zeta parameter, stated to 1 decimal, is 4.5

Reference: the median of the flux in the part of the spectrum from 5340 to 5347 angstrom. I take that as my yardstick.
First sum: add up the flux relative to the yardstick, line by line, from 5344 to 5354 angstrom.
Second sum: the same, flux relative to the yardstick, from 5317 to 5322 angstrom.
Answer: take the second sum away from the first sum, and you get 2.0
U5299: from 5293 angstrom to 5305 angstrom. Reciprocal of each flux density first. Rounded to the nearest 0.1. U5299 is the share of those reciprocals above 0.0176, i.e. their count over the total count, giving 0.6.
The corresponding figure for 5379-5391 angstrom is 0.2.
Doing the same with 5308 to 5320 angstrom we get 0.4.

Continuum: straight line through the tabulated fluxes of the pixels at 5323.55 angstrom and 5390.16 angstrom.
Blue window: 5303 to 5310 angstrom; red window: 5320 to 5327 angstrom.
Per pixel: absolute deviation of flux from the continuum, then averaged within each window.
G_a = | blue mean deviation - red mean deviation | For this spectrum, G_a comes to 12.5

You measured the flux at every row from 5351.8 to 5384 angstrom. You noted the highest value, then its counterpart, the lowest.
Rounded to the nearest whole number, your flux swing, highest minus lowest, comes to 19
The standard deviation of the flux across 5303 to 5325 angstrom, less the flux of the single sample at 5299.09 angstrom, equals -44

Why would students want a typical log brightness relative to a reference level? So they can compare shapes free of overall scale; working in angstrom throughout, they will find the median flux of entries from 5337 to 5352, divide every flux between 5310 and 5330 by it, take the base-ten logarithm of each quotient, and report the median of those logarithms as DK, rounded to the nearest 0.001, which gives 0.005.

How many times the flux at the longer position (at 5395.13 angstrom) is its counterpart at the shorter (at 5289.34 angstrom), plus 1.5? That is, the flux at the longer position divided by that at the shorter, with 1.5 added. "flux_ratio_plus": 2.47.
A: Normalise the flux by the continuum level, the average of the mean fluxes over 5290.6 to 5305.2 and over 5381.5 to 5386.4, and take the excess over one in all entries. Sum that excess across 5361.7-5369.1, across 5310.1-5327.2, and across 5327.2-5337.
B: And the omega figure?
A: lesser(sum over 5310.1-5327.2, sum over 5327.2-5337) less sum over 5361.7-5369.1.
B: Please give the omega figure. -0.21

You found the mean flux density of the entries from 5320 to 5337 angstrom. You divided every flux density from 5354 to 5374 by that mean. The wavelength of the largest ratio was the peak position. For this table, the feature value 5355.52 angstrom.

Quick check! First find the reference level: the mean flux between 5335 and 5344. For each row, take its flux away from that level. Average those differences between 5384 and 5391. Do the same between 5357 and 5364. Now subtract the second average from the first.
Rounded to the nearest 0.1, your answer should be -2.5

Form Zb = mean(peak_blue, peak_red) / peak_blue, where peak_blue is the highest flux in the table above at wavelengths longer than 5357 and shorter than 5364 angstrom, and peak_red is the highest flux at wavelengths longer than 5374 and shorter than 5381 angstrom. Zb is 1.04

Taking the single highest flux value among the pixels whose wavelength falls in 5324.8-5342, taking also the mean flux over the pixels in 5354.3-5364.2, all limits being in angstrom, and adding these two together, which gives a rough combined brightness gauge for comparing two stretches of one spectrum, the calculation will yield 115.3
